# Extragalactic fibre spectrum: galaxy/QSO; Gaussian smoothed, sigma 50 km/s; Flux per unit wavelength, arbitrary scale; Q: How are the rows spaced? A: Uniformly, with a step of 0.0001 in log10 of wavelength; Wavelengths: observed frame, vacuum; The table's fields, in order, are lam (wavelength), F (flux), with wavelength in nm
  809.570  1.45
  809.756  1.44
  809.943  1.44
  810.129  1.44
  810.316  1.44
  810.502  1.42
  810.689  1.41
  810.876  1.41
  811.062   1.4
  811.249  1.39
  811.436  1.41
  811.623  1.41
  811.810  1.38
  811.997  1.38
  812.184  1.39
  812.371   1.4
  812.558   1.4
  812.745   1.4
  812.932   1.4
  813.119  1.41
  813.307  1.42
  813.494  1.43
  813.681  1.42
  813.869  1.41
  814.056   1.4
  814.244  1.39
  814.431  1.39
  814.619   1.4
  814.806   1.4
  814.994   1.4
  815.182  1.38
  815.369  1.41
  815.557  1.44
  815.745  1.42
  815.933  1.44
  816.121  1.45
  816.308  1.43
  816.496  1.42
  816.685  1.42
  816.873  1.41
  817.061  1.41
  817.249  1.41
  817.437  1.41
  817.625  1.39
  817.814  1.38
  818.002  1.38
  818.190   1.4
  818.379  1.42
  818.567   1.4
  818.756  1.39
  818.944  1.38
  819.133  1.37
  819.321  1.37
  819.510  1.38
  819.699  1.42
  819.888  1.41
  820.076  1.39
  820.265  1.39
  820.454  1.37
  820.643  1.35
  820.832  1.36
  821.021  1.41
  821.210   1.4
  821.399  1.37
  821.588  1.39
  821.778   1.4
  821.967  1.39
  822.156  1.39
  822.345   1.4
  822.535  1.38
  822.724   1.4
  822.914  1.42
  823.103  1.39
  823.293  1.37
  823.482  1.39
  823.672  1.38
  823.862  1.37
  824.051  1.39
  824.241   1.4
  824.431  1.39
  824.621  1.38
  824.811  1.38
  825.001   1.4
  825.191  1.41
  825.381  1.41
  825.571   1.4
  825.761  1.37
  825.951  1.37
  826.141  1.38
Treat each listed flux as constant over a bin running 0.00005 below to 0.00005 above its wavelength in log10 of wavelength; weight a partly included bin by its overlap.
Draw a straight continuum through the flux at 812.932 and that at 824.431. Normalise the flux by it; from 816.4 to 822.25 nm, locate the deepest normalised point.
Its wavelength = 820.643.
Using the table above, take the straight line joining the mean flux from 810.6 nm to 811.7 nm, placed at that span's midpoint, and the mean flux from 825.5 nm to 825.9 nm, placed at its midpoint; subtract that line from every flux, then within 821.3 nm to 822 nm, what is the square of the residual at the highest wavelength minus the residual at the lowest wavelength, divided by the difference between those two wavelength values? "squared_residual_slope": 0.0013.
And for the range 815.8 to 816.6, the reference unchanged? 0.0012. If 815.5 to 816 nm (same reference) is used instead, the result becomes 0.0000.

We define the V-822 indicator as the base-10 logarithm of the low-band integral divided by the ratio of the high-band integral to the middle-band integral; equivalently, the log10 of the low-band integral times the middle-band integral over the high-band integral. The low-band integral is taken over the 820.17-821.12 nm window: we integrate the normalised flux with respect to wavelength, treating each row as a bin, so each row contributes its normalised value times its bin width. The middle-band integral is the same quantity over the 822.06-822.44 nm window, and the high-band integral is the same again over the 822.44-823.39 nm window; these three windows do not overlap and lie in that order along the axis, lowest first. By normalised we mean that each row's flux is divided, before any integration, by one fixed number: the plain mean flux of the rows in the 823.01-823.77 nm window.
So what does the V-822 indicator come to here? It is -0.42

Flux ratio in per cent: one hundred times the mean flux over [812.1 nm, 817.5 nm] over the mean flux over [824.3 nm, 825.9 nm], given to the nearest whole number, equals 101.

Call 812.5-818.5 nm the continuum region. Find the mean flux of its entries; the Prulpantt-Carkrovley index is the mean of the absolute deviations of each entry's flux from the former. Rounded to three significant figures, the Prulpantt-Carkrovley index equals 0.0136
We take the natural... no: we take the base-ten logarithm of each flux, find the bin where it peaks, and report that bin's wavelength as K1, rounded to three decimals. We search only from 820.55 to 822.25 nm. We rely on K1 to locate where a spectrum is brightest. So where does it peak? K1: 821.021 nm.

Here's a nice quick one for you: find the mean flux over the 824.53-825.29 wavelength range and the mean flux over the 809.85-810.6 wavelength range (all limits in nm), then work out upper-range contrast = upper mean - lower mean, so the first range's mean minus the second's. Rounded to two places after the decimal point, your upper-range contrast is -0.04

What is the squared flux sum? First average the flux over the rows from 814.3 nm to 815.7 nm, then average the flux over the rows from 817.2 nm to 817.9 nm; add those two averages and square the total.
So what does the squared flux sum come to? 7.84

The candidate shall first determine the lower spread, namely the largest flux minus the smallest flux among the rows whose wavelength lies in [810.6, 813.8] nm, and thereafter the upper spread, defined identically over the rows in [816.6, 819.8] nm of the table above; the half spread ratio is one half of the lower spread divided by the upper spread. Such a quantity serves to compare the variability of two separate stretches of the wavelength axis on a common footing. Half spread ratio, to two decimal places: 0.50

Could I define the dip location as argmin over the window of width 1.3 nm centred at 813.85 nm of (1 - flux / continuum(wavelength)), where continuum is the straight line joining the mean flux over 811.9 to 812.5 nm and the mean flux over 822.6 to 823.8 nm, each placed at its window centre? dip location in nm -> 813.494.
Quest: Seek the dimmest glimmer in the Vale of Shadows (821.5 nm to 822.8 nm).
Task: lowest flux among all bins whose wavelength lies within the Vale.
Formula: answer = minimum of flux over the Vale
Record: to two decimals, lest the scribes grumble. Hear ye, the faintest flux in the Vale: 1.38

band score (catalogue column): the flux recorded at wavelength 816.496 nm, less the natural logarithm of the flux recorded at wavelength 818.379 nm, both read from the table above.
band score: 1.07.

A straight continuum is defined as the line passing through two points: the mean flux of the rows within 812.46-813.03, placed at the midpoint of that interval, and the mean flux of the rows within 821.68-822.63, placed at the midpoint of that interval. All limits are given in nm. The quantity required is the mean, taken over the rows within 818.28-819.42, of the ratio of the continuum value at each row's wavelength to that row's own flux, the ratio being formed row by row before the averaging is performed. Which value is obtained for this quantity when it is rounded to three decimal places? 1.005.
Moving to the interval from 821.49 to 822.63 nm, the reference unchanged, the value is 1.000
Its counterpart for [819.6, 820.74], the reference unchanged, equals 1.004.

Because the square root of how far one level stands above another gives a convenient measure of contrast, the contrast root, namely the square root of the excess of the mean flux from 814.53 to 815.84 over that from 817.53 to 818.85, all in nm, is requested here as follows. 0.11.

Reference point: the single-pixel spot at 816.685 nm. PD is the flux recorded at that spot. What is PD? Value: 1.42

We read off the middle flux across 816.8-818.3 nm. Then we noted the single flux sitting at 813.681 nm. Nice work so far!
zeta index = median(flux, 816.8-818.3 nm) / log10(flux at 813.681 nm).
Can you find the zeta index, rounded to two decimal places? 9.23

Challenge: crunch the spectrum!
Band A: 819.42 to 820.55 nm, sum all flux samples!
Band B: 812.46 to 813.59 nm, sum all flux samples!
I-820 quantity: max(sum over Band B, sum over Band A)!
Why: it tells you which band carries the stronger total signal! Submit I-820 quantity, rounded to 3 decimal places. 8.460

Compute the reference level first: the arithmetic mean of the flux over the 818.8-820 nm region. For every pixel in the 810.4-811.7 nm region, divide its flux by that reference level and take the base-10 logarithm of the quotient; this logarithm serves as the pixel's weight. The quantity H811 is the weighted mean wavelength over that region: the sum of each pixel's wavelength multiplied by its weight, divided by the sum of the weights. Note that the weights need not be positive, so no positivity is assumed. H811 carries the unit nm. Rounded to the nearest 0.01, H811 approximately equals 810.99 nm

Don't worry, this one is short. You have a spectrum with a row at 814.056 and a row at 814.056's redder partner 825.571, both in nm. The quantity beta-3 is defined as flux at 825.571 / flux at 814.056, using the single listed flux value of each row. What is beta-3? 1.00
